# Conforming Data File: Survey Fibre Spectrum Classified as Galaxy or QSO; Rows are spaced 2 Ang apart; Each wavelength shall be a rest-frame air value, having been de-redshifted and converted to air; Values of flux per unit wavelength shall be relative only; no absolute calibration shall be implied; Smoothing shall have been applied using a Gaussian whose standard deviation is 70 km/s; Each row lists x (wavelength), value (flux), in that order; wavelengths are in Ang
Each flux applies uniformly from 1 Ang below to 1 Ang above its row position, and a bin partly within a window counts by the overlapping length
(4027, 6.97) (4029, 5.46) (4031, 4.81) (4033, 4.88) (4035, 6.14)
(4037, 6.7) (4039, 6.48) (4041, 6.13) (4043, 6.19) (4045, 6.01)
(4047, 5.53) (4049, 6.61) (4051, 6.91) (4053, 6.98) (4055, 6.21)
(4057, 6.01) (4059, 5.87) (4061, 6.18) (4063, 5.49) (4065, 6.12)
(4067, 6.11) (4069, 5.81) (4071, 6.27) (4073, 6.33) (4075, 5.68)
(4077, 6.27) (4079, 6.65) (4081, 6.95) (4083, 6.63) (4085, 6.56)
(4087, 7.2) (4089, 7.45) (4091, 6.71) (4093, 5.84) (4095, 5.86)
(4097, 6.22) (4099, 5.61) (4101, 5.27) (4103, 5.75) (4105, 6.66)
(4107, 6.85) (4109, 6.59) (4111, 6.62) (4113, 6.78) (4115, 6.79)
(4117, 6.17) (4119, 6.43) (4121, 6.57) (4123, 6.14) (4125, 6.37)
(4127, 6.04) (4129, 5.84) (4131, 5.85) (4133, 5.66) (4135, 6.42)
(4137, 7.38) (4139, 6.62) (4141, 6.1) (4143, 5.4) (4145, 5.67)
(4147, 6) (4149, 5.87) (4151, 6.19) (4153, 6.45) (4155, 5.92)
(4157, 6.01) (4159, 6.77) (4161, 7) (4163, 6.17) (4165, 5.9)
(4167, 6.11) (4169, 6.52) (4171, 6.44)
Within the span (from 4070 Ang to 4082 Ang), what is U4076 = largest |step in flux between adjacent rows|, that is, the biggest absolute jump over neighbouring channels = 0.65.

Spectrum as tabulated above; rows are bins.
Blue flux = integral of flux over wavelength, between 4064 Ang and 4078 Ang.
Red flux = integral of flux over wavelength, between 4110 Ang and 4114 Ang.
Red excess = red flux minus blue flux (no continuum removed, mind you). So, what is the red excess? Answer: -58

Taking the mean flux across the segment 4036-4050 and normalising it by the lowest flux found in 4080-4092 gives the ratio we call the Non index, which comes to 0.95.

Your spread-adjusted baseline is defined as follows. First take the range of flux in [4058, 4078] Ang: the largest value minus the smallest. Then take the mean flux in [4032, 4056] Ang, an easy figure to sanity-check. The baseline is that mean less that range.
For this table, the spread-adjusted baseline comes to 5.4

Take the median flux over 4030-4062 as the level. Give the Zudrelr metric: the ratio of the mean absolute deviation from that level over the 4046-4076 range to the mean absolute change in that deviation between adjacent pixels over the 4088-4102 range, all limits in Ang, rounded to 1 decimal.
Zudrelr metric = 1.0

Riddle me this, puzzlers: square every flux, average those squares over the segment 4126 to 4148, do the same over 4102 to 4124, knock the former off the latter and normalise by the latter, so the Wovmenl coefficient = 0.11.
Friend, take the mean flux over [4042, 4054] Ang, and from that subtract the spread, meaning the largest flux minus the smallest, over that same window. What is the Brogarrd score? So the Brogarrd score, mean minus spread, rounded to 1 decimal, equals 4.9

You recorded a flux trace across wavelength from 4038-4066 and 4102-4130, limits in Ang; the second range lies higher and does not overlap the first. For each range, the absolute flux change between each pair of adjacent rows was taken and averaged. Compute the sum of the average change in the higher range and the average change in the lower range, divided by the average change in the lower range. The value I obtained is 1.7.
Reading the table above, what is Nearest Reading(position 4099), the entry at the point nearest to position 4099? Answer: 5.61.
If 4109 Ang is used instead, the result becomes 6.59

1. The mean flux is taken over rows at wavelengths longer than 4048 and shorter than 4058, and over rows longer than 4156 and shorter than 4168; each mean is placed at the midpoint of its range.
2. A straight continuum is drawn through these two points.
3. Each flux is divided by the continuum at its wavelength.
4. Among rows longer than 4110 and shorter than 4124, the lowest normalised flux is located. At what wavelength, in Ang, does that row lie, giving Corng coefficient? 4123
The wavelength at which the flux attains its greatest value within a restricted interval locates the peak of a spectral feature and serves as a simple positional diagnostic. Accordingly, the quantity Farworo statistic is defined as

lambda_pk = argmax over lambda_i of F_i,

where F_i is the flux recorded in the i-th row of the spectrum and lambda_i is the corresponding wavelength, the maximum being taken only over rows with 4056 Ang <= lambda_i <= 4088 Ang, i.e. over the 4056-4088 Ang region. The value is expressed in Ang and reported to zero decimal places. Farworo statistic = 4087 Ang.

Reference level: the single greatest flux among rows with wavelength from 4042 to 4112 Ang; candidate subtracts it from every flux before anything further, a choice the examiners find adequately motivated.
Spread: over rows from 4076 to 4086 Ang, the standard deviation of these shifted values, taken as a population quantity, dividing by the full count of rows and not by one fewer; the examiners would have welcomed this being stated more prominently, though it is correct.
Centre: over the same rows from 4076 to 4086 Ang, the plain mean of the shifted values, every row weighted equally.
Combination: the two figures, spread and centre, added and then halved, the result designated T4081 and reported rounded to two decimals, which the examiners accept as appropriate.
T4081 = -0.31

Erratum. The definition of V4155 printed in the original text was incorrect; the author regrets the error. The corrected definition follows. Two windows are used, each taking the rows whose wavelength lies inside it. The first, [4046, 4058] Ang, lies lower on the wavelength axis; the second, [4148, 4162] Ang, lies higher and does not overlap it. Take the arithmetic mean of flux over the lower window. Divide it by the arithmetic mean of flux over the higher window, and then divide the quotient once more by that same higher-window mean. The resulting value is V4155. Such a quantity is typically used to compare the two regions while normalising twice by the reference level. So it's 0.160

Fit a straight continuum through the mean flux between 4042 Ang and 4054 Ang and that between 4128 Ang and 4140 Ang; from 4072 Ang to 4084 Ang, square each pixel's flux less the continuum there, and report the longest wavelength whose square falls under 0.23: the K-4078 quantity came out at 4083 Ang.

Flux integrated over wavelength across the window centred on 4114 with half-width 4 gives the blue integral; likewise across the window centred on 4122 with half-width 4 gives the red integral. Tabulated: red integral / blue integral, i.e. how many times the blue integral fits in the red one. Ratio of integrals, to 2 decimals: 0.97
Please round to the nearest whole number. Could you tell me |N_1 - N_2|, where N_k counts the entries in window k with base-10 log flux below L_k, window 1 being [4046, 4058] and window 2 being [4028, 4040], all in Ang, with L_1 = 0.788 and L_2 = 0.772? 1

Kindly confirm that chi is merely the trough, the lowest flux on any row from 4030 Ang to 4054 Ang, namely 4.81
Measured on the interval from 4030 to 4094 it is 4.81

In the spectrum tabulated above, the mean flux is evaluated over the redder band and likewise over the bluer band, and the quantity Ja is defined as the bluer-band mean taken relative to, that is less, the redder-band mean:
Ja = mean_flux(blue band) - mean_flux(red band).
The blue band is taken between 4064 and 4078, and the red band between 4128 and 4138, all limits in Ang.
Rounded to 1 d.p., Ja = -0.1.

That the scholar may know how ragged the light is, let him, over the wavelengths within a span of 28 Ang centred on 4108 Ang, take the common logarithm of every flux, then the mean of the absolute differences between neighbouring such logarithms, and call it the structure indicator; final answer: 0.024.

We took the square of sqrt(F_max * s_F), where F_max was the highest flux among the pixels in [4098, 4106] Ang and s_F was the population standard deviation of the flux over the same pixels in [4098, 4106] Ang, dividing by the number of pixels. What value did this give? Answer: 3.4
